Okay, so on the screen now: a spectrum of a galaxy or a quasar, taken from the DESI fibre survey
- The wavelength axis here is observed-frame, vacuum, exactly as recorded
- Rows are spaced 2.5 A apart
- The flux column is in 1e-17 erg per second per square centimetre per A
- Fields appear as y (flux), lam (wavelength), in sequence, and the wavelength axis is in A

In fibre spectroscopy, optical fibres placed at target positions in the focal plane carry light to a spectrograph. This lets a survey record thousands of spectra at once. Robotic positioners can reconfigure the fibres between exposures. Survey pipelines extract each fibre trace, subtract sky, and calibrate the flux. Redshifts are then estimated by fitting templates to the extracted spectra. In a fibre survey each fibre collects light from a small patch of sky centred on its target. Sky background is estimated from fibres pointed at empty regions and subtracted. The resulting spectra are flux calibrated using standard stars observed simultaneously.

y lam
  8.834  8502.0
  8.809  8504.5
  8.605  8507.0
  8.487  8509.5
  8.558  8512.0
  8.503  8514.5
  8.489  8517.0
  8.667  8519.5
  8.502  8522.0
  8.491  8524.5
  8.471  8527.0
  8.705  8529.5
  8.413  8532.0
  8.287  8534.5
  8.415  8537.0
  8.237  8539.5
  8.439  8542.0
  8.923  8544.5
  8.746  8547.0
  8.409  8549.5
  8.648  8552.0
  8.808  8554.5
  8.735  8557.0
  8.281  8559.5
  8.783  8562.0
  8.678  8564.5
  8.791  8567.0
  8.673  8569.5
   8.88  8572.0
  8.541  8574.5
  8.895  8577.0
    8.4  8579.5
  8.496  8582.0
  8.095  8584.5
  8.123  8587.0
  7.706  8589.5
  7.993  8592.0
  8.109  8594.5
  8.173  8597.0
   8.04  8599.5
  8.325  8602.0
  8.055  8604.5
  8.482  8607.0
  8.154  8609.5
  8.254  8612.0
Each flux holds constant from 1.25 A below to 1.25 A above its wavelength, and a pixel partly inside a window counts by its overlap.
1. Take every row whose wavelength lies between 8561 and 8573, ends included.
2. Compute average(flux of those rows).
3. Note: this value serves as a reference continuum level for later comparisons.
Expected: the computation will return 8.76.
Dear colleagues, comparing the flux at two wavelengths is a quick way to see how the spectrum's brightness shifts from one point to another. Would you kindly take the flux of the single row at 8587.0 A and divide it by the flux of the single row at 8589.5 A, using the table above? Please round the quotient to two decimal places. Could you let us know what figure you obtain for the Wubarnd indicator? 1.05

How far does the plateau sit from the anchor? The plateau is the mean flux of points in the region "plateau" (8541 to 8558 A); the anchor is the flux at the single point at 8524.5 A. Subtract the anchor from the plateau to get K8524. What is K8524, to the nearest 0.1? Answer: 0.2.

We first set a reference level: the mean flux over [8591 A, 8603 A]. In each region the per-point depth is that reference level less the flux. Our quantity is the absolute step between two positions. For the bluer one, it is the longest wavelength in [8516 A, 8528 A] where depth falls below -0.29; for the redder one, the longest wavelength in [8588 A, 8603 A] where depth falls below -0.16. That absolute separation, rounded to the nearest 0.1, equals 75.0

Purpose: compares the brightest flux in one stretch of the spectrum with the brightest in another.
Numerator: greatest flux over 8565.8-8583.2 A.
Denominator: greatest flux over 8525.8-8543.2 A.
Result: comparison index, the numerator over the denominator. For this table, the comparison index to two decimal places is 1.02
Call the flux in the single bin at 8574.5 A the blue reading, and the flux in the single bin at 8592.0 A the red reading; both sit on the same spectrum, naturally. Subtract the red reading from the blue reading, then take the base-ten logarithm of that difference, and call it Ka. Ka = -0.26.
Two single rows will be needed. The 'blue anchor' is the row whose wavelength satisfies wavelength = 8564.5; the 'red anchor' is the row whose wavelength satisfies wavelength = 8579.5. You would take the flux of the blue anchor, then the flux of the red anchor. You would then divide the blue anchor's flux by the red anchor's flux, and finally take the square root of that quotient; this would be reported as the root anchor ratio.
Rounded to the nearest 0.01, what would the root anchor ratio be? 1.02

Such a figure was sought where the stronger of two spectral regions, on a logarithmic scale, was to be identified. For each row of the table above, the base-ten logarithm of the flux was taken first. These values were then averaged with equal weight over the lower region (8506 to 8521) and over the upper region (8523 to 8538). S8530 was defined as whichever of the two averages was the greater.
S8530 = 0.932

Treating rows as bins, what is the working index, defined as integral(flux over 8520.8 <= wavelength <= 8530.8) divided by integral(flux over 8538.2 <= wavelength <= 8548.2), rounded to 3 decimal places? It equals 0.995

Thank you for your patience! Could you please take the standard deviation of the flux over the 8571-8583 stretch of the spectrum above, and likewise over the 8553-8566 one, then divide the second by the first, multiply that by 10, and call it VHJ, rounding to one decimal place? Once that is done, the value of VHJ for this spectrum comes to 9.4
